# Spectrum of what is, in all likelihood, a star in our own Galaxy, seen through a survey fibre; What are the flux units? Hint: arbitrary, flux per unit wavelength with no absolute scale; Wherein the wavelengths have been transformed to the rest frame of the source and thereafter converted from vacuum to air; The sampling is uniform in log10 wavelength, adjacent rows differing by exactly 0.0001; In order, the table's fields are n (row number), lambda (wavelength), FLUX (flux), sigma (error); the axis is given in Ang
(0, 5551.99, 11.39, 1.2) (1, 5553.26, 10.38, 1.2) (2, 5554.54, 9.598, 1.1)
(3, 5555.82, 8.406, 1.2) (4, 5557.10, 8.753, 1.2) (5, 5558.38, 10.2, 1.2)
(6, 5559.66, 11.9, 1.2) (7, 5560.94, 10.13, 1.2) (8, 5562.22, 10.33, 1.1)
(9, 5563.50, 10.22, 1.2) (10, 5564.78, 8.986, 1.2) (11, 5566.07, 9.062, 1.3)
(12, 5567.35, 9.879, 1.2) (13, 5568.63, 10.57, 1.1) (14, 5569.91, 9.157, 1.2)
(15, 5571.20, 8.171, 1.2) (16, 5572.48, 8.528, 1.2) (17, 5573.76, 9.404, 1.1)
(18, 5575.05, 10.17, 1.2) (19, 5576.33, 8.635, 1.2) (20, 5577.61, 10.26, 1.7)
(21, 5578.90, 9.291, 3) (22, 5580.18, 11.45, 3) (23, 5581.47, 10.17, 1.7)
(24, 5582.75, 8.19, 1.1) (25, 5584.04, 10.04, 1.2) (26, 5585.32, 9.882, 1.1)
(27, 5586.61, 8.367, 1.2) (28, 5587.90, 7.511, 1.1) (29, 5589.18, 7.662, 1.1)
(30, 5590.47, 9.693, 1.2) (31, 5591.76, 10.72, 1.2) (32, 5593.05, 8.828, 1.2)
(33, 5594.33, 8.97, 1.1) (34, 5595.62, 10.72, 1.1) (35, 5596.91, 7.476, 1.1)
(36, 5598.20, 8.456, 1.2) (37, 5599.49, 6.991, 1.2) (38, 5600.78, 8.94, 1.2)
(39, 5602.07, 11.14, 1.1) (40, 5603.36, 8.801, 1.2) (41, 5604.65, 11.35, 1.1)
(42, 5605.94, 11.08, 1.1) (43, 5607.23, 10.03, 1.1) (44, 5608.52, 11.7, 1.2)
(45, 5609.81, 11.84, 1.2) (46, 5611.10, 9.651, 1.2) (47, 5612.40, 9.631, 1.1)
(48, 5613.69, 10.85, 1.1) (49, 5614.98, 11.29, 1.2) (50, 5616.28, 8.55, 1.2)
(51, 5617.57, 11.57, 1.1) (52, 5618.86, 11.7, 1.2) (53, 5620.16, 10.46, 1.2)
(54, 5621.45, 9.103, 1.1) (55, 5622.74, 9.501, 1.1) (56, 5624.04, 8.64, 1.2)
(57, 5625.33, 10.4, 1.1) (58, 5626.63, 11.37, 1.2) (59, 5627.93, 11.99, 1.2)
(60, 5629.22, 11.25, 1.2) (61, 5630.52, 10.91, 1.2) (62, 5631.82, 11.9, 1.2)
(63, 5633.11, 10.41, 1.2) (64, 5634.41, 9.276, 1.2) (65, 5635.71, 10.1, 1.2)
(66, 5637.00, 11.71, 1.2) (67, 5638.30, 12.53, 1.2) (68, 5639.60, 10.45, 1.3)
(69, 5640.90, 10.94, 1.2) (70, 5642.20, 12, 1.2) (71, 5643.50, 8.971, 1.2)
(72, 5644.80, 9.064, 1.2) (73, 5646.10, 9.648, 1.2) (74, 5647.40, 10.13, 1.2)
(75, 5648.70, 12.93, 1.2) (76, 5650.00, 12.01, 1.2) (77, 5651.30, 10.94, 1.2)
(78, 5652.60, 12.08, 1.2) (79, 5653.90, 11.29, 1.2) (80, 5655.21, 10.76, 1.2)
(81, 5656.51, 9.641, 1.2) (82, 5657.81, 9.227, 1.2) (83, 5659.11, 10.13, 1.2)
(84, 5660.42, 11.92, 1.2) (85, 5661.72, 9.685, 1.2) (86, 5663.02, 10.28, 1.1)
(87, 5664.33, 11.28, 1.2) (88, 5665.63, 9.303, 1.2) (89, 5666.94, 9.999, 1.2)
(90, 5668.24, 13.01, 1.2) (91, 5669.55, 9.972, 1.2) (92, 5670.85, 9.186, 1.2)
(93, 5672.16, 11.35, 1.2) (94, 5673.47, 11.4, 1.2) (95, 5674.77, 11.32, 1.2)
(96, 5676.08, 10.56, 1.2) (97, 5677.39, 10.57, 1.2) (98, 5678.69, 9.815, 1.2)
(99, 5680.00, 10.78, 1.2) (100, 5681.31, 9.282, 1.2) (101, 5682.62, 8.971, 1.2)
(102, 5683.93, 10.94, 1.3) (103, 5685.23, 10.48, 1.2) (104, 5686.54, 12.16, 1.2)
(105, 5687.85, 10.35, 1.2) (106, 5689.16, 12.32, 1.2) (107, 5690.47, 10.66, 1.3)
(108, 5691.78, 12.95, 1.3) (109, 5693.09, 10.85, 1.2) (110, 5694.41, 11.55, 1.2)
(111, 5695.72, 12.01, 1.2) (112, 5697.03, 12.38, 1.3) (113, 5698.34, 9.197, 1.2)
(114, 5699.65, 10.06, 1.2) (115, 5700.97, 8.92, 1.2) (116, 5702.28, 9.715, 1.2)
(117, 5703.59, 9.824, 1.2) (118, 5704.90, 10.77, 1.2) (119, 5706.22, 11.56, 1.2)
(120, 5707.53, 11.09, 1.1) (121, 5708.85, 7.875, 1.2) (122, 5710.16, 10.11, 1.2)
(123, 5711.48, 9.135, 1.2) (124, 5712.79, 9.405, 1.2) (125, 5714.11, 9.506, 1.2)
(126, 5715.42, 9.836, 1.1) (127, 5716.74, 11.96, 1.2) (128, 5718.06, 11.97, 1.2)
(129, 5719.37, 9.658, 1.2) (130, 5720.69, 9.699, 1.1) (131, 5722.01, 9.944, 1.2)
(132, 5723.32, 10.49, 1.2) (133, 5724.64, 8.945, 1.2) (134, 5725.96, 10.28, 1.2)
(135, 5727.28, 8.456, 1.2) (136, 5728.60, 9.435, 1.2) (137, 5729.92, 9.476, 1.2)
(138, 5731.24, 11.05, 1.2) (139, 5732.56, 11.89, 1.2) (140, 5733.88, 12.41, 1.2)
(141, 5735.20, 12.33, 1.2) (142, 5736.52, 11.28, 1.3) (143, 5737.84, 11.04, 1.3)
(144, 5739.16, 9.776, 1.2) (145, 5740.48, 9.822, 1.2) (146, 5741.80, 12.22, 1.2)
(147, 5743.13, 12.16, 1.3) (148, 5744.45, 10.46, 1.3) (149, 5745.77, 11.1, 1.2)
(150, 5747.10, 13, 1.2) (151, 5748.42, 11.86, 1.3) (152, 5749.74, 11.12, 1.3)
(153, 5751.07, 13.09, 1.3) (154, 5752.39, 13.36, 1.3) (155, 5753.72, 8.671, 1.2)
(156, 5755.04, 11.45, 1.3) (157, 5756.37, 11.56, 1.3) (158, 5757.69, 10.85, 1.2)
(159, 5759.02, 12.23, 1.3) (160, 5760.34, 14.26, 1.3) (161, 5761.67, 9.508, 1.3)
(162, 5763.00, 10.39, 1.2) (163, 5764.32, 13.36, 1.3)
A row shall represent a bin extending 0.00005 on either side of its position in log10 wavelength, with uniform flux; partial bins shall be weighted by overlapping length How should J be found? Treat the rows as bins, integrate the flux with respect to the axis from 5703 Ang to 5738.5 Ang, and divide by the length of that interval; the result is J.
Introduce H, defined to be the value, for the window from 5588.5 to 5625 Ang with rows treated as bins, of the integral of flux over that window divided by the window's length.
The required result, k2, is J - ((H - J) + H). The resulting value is 1.0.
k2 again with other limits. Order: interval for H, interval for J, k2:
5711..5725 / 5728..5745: 1.9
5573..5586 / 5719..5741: 1.3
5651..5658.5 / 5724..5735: -0.6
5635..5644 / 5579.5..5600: -3.8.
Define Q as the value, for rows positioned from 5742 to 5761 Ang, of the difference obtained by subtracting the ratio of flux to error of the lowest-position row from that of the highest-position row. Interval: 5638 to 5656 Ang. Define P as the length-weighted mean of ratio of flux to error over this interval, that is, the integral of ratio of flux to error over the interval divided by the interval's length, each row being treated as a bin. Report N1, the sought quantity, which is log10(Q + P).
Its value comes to 1.03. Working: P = 9.07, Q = 2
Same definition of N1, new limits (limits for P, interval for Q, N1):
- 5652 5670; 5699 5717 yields 1.02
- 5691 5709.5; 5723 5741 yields 0.92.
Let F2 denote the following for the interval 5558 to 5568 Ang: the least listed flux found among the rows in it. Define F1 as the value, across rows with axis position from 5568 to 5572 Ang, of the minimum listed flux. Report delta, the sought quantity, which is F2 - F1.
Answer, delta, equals 0.8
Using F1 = 8.171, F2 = 8.986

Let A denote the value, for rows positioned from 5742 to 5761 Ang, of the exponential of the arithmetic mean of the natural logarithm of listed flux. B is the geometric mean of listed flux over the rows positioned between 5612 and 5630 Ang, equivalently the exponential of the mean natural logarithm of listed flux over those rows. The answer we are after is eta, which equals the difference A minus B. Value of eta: 1.3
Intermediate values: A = 11.7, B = 10.4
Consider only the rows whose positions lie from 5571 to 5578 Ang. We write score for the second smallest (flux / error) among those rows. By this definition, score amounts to 6.8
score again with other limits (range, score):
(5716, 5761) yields 7.2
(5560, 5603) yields 3.8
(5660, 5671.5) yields 7.8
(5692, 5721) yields 7.4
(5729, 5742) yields 8.1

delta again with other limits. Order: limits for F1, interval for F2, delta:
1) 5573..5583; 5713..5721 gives 1.3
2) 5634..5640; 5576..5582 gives -0.6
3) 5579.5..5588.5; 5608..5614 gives 2.1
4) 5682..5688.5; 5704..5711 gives -1.1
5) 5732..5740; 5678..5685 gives -0.8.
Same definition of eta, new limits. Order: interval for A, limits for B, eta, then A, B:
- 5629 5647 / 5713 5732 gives 0.6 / 10.6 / 10.0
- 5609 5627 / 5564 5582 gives 0.8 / 10.3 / 9.5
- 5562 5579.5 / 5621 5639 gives -1.1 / 9.4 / 10.6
